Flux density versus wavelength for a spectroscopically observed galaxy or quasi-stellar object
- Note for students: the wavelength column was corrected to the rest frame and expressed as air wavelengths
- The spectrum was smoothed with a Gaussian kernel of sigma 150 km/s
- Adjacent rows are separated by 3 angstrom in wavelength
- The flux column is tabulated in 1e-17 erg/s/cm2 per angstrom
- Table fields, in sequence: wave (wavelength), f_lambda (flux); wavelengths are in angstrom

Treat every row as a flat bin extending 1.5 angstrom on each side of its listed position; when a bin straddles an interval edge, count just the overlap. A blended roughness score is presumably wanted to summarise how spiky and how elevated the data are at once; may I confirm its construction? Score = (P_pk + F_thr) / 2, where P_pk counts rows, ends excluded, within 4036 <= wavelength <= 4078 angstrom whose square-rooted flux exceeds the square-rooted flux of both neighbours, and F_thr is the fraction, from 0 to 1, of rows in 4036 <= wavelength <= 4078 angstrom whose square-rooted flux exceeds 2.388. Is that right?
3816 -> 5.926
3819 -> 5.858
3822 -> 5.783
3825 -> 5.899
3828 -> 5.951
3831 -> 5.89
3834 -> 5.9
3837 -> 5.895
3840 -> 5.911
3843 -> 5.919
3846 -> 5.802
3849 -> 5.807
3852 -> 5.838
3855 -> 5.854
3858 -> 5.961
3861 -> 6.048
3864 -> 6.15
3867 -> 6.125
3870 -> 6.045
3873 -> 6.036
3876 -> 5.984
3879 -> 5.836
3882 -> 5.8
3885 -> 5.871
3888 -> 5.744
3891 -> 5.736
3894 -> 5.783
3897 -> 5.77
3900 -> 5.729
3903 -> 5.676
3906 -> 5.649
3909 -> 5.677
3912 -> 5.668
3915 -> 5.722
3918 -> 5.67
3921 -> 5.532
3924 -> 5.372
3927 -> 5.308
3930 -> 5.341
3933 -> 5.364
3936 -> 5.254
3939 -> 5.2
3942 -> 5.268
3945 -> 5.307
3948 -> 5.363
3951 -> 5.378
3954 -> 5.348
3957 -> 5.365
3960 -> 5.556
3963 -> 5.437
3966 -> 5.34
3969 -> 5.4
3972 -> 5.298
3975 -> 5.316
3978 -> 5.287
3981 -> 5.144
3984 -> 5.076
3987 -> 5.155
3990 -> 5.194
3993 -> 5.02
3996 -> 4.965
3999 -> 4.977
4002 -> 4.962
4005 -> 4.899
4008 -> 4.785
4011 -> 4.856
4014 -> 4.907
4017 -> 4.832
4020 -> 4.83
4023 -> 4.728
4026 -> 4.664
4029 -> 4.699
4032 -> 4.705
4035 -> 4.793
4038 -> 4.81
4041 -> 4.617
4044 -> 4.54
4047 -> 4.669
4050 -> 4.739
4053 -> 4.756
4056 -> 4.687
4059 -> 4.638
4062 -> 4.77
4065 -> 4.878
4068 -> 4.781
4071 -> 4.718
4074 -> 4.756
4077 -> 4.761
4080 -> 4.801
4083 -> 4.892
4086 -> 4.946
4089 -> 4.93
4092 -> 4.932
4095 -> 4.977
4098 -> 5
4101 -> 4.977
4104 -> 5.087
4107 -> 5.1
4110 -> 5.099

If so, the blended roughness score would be 1.00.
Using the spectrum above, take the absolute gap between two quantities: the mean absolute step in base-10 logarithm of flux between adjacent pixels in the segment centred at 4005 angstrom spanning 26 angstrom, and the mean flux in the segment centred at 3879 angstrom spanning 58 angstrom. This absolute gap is 5.87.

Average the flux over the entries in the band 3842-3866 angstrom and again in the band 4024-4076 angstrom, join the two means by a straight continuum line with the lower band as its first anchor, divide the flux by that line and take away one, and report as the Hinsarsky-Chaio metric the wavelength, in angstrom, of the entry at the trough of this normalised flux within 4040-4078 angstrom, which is 4044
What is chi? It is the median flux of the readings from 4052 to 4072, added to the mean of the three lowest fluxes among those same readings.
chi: 9.4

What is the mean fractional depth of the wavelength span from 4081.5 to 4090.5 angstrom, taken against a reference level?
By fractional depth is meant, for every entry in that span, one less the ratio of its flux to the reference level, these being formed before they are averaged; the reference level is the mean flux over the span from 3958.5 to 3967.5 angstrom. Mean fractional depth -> 0.10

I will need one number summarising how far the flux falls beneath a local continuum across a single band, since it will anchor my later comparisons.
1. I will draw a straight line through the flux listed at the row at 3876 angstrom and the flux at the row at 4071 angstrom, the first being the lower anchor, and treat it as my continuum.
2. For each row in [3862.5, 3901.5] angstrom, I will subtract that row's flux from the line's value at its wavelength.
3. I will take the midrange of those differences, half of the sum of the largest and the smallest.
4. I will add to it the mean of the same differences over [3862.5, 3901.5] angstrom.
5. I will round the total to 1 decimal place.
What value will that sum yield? 0.1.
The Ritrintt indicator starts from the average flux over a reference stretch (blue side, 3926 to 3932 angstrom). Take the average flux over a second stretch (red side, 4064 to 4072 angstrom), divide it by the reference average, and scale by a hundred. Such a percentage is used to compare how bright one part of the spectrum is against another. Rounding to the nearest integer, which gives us 90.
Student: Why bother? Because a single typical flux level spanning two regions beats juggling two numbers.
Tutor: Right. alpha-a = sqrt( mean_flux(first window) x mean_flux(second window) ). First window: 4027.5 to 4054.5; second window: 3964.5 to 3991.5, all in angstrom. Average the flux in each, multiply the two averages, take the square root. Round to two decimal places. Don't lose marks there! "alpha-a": 4.97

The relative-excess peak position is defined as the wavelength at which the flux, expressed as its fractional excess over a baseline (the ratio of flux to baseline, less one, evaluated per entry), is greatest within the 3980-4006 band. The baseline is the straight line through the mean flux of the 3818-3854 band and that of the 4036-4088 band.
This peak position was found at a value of 3990 angstrom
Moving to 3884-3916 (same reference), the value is 3915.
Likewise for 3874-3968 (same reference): 3960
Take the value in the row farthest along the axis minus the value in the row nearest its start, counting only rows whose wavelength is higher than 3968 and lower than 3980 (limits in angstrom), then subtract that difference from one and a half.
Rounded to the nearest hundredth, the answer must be 1.61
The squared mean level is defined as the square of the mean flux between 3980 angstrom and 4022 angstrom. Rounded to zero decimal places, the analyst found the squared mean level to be 25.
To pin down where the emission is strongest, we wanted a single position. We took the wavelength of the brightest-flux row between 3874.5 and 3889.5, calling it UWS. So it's 3876 angstrom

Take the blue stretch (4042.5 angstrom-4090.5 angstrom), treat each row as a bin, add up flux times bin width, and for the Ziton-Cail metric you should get 229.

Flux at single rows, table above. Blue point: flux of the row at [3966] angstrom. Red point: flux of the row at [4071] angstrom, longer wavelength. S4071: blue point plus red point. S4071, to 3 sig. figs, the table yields 10.1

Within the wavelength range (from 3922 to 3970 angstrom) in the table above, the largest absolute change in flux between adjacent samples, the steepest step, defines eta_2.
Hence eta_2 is 0.191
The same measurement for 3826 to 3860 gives 0.117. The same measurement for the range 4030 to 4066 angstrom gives 0.193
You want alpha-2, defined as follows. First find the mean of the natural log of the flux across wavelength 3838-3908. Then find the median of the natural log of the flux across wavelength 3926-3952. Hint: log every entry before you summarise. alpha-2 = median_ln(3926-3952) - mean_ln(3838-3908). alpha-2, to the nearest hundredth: -0.10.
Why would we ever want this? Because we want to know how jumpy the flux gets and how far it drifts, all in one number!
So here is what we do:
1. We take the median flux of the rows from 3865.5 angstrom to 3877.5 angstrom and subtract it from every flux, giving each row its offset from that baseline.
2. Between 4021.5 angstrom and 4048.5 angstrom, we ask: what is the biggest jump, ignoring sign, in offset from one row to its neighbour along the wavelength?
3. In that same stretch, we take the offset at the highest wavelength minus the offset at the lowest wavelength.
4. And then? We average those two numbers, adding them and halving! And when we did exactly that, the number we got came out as 0.067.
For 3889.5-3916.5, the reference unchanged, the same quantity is 0.020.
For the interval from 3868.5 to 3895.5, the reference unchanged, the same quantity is -0.057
